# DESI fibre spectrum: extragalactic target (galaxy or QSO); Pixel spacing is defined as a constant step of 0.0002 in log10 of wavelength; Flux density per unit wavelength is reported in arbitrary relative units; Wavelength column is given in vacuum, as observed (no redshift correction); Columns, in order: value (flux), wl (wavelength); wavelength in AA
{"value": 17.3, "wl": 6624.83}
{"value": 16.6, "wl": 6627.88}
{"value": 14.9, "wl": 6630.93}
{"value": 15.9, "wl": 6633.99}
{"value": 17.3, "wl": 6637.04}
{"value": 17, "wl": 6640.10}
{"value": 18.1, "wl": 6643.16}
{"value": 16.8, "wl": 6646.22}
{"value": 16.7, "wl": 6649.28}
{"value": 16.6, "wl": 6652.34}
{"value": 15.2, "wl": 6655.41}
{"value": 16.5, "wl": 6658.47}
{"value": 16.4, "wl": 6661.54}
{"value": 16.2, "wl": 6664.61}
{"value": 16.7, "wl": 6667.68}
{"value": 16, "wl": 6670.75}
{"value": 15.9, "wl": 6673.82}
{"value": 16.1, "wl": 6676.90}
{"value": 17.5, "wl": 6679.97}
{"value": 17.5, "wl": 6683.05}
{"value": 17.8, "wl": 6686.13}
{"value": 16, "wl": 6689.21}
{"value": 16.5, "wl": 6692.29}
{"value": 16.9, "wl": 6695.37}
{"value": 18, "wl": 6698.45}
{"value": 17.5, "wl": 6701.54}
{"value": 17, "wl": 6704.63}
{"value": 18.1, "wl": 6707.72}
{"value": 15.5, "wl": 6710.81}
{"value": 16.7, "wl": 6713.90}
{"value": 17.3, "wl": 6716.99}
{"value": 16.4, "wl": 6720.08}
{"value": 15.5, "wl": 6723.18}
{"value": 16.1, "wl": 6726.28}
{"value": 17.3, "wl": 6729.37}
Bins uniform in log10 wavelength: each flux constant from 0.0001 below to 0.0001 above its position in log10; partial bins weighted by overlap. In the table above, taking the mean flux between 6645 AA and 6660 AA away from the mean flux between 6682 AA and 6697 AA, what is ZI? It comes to 0.58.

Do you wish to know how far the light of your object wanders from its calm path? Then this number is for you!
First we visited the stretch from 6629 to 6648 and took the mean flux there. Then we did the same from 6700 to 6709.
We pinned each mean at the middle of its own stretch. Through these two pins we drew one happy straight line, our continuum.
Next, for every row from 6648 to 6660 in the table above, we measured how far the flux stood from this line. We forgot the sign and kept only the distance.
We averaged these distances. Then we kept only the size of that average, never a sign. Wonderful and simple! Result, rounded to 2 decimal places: 0.62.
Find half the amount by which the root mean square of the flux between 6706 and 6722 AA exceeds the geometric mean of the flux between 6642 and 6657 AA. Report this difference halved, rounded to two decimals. 0.08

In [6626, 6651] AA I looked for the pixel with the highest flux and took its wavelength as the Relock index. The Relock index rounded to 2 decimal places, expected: 6643.16 AA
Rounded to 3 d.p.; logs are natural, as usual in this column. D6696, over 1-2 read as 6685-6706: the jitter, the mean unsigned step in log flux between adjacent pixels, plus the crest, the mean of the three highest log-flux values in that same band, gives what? 2.924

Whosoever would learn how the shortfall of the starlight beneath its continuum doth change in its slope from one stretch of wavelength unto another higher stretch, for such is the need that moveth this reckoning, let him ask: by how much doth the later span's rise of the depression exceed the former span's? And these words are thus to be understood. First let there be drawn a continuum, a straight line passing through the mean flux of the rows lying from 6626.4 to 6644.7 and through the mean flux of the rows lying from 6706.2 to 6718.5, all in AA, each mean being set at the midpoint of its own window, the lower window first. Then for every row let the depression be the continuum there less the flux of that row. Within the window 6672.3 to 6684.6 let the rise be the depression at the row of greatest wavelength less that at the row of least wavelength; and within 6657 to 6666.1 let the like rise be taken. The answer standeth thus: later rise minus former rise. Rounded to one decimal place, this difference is -1.9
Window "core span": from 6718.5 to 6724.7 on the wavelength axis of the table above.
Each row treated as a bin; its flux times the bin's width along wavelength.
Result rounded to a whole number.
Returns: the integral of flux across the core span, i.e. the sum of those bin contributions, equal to 99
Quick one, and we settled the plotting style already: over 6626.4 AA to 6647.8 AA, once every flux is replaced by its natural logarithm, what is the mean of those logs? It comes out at 2.81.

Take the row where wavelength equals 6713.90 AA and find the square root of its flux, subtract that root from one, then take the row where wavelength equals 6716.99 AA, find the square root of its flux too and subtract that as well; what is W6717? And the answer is -7.25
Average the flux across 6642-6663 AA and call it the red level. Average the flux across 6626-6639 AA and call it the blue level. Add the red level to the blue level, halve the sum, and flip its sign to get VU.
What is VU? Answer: -16.4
